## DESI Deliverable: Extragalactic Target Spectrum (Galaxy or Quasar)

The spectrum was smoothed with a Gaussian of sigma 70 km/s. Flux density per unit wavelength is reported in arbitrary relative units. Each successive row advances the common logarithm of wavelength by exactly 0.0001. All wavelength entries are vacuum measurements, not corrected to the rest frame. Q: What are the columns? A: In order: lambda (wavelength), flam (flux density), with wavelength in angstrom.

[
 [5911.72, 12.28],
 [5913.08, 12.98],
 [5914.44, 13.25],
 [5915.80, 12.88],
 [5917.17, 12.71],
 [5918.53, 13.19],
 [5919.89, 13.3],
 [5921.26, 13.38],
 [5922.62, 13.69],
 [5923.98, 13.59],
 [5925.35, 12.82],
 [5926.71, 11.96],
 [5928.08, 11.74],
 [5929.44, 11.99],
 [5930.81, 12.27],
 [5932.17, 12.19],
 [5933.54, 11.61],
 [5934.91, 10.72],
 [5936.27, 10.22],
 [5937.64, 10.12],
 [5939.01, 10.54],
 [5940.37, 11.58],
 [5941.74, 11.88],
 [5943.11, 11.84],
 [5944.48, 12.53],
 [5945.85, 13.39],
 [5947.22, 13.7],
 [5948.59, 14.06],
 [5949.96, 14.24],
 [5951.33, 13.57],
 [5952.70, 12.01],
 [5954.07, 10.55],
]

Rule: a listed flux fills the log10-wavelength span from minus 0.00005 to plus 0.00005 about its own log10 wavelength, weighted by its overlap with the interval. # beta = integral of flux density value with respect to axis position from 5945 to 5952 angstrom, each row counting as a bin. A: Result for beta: 96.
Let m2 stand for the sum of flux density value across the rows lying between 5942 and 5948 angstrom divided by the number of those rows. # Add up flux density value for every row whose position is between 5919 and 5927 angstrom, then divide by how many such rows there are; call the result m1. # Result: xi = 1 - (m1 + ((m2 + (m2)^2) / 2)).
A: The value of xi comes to -101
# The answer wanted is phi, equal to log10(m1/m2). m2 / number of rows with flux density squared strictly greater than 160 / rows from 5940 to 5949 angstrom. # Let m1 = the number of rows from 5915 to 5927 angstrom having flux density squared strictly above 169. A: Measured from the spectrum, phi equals 0.2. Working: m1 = 5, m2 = 3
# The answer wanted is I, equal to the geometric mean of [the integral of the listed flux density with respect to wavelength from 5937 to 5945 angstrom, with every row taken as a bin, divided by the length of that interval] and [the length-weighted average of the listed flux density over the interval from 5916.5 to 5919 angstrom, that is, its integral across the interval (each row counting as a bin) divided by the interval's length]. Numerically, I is 12.1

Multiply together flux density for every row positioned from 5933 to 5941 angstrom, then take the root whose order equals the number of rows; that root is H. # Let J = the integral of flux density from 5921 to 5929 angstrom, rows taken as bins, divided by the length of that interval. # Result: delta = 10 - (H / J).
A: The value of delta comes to 9.16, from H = 10.8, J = 12.8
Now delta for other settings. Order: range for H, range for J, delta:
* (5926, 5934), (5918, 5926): 9.10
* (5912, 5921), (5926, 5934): 8.91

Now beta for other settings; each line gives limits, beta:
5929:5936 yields 82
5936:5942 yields 65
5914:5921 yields 91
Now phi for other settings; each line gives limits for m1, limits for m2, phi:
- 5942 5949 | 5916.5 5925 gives -0.3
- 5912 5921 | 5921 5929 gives -0.1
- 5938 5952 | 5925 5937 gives 0.7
